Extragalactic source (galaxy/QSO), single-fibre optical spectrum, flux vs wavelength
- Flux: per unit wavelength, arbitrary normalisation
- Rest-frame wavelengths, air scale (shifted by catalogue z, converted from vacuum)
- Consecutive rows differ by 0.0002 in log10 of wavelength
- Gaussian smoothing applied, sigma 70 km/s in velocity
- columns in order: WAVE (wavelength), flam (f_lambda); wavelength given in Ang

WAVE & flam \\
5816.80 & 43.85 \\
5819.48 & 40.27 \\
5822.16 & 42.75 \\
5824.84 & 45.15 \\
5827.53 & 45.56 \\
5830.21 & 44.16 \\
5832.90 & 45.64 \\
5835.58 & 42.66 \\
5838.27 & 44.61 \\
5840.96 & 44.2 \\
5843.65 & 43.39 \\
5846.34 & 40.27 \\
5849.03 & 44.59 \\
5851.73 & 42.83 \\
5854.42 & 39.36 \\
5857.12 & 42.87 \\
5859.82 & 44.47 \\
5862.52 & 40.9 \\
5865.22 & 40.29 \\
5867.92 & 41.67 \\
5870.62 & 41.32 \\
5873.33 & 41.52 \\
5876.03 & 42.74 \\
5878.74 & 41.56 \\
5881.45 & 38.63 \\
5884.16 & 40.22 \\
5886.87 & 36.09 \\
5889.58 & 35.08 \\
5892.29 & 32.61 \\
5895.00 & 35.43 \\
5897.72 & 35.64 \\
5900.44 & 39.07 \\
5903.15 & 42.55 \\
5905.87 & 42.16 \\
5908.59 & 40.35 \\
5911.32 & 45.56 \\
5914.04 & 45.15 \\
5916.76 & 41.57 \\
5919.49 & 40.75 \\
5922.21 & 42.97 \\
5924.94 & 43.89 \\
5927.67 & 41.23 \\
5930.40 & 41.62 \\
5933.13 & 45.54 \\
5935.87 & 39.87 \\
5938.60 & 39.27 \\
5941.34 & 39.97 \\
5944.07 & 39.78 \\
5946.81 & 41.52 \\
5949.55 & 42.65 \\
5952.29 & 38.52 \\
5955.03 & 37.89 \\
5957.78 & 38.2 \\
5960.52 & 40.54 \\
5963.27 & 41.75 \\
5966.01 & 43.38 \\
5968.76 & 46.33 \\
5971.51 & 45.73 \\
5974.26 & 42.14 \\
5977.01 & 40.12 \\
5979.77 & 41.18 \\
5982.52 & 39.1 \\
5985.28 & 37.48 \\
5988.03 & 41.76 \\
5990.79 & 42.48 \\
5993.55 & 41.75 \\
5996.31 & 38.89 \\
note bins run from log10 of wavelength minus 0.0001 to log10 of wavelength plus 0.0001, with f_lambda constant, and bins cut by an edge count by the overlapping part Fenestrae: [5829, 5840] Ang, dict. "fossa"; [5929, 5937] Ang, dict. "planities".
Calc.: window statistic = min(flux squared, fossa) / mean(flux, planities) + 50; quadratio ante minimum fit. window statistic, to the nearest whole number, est 93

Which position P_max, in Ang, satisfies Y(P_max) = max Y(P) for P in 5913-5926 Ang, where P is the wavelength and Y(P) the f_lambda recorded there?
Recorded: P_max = 5914.04 Ang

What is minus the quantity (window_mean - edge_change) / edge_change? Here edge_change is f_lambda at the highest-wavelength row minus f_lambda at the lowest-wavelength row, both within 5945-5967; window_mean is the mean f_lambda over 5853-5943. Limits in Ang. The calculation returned -21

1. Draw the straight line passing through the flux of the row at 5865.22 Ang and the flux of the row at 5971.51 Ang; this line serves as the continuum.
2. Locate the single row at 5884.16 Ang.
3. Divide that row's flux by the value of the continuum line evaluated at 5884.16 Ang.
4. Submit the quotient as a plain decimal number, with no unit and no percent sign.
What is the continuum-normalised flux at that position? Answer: 0.97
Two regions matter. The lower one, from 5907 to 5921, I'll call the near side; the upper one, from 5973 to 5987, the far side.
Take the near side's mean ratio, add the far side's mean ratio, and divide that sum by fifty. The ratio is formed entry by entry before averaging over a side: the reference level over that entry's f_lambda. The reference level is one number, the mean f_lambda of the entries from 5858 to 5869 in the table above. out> 0.0406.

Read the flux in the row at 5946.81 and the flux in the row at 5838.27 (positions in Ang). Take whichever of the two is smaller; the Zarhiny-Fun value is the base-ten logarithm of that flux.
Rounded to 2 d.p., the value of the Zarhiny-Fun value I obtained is 1.62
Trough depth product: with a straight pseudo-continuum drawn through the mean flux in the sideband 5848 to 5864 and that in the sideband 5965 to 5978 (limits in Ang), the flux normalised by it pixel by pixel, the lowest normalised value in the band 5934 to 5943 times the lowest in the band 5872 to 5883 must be 0.821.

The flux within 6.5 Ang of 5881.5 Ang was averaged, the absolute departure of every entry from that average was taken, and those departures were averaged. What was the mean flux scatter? 1.99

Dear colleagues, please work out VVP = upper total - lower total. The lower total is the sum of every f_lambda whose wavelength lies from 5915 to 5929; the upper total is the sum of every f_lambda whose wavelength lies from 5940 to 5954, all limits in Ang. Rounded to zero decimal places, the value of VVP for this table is -8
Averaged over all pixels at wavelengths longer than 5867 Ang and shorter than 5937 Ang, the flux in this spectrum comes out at 40.6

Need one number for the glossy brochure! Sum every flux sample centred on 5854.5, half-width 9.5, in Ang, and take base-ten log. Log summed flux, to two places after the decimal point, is 2.47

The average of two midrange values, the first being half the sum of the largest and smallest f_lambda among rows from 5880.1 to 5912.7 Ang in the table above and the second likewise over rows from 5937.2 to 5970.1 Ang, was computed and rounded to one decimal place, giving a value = 40.6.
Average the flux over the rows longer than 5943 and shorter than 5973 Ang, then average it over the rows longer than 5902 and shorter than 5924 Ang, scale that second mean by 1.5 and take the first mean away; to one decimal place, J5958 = 22.5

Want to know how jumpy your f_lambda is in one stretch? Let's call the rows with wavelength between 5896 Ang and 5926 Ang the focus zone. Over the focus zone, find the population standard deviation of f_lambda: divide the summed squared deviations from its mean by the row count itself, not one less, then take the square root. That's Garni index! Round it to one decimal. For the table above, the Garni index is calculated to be 2.7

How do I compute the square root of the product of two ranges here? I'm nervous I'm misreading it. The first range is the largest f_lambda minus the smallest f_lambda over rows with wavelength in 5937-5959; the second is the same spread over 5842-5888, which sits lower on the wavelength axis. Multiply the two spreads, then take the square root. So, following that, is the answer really 6.4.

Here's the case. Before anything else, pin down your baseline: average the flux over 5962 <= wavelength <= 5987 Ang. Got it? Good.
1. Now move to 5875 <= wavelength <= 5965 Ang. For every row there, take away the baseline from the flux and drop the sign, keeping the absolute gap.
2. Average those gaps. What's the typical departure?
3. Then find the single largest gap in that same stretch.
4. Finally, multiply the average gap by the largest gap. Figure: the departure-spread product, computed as 23.9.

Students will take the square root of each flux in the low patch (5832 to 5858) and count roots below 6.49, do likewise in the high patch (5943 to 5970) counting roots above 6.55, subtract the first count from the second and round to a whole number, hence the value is 0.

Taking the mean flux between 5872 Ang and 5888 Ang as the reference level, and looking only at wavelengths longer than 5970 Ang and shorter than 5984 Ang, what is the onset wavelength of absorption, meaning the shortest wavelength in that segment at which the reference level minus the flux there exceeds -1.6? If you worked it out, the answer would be 5977.01 Ang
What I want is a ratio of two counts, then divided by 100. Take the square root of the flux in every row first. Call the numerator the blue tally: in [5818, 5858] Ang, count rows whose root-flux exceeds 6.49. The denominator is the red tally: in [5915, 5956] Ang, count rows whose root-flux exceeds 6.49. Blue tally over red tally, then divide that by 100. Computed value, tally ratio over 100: 0.030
